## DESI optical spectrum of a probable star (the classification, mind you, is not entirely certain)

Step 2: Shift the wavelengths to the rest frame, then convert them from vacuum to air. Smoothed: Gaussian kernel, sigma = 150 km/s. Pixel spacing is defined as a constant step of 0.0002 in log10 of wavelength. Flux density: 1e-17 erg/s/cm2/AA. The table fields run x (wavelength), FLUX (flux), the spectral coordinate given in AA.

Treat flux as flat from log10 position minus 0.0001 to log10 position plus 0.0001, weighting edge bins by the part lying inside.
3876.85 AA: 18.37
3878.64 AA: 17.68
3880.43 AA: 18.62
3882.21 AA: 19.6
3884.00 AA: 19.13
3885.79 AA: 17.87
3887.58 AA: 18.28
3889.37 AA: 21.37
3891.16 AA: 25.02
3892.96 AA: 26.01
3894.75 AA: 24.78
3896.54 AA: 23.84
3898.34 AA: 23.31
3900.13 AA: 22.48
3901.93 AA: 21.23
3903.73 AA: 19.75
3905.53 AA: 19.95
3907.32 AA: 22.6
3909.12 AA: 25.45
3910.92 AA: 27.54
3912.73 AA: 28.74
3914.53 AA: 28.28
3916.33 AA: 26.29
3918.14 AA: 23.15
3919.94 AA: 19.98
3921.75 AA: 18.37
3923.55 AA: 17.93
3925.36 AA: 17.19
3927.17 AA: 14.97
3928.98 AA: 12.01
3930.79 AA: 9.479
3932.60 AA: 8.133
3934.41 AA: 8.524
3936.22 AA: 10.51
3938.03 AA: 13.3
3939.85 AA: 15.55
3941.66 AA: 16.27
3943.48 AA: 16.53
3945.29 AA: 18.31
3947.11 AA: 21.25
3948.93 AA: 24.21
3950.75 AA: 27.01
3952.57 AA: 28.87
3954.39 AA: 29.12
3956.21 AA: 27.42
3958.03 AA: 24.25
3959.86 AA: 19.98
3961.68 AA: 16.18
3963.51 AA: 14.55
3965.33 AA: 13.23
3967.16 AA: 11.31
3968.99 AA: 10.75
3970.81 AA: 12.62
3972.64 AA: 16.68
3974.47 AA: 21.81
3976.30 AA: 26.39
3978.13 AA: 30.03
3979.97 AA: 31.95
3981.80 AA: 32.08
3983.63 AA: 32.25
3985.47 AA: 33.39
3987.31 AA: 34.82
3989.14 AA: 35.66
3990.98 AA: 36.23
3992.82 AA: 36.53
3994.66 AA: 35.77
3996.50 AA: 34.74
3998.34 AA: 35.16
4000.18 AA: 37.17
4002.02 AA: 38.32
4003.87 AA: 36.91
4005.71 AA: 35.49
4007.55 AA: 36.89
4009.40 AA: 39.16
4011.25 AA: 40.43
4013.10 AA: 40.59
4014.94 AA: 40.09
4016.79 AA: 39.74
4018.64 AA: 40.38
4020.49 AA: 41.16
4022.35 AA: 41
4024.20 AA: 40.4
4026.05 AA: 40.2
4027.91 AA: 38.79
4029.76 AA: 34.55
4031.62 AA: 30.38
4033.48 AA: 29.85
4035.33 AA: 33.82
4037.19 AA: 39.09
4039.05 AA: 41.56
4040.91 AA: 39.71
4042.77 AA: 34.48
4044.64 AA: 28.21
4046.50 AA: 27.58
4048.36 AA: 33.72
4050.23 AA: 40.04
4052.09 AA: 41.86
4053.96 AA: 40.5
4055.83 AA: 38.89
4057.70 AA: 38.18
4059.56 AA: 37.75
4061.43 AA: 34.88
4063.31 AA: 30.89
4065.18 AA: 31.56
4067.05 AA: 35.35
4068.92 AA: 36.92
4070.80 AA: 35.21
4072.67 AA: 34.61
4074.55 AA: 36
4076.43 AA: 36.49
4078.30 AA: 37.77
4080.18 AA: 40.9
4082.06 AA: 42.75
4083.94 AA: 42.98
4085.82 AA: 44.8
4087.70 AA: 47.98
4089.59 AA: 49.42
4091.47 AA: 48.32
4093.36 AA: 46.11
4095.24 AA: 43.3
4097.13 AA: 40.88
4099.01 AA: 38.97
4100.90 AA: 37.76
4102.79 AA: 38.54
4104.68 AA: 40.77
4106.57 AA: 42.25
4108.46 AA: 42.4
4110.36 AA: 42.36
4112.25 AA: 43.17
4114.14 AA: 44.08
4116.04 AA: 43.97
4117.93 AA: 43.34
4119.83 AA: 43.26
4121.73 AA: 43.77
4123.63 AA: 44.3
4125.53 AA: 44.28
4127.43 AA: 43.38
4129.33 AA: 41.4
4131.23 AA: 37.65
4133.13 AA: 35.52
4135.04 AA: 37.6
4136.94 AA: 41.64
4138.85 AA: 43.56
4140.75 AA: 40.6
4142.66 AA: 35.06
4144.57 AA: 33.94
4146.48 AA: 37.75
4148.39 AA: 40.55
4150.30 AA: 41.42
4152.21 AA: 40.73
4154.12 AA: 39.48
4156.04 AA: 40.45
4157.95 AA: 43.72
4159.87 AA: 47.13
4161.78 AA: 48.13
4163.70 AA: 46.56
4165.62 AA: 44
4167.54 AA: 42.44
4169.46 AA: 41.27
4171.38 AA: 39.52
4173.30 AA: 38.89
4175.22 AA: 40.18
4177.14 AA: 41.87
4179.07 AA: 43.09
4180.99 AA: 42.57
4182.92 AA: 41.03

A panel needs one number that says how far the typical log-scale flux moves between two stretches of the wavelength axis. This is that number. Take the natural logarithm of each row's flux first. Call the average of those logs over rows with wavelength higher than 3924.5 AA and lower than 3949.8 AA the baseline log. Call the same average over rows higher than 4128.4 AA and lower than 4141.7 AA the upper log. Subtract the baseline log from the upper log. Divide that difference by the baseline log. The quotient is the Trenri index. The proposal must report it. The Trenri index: 0.39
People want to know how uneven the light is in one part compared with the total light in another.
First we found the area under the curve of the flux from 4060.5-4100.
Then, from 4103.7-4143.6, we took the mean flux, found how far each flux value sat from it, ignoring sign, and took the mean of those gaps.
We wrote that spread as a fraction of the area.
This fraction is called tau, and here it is 0.0014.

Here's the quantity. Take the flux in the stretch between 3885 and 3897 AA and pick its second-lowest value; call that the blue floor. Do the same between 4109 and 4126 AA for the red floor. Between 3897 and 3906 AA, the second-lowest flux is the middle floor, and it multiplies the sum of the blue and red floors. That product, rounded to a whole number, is 1226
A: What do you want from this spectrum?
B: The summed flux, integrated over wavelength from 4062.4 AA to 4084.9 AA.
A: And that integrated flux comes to 828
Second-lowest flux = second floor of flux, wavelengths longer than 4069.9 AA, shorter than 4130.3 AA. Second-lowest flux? 35.21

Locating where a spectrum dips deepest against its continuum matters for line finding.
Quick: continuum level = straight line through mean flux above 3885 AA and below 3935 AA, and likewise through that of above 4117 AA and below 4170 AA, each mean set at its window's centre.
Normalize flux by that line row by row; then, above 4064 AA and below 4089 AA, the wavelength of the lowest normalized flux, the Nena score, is 4065.18 AA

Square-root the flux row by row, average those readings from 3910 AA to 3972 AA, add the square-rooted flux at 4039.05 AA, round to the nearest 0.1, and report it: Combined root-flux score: 10.7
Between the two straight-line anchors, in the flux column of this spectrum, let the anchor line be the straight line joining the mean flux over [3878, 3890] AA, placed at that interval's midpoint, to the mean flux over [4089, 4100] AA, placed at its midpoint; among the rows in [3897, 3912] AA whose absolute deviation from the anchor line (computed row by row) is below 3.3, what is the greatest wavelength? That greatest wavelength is 3907.32 AA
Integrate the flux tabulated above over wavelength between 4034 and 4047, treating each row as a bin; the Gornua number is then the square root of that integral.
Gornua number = 21.3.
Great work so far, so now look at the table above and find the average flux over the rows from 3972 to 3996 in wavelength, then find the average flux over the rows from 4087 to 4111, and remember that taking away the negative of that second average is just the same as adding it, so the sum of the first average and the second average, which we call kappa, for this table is 74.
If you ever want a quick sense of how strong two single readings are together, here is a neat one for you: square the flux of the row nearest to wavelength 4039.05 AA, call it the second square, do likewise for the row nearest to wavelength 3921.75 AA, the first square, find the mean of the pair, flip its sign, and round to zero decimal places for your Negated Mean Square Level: -1032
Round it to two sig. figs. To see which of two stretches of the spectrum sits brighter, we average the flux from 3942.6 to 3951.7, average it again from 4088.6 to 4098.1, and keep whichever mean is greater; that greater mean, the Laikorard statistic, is 46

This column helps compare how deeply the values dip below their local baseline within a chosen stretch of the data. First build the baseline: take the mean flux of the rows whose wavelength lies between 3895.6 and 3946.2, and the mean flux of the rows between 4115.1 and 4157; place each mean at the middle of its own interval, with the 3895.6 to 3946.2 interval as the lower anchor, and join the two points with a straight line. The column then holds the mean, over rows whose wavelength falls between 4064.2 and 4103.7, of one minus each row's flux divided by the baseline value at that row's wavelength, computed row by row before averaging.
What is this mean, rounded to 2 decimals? -0.14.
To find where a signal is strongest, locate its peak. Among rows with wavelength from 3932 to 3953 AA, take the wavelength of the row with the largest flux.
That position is 3952.57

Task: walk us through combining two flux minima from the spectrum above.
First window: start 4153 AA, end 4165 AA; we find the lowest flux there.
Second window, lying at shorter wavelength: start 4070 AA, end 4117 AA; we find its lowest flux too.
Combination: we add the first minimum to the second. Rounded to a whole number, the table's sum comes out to 74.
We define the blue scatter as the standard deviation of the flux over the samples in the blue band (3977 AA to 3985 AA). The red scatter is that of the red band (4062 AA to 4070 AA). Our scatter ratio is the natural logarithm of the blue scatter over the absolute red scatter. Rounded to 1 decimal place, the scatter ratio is -1.0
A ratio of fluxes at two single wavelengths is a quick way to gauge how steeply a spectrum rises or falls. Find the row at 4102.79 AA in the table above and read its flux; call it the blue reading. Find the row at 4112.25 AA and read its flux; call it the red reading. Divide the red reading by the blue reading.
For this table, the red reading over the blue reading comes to 1.12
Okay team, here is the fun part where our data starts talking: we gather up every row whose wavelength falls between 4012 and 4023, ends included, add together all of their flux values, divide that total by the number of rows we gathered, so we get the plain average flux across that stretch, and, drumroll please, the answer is 40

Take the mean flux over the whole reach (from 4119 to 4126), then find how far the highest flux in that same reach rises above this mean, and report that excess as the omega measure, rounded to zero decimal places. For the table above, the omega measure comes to 0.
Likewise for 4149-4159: 3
